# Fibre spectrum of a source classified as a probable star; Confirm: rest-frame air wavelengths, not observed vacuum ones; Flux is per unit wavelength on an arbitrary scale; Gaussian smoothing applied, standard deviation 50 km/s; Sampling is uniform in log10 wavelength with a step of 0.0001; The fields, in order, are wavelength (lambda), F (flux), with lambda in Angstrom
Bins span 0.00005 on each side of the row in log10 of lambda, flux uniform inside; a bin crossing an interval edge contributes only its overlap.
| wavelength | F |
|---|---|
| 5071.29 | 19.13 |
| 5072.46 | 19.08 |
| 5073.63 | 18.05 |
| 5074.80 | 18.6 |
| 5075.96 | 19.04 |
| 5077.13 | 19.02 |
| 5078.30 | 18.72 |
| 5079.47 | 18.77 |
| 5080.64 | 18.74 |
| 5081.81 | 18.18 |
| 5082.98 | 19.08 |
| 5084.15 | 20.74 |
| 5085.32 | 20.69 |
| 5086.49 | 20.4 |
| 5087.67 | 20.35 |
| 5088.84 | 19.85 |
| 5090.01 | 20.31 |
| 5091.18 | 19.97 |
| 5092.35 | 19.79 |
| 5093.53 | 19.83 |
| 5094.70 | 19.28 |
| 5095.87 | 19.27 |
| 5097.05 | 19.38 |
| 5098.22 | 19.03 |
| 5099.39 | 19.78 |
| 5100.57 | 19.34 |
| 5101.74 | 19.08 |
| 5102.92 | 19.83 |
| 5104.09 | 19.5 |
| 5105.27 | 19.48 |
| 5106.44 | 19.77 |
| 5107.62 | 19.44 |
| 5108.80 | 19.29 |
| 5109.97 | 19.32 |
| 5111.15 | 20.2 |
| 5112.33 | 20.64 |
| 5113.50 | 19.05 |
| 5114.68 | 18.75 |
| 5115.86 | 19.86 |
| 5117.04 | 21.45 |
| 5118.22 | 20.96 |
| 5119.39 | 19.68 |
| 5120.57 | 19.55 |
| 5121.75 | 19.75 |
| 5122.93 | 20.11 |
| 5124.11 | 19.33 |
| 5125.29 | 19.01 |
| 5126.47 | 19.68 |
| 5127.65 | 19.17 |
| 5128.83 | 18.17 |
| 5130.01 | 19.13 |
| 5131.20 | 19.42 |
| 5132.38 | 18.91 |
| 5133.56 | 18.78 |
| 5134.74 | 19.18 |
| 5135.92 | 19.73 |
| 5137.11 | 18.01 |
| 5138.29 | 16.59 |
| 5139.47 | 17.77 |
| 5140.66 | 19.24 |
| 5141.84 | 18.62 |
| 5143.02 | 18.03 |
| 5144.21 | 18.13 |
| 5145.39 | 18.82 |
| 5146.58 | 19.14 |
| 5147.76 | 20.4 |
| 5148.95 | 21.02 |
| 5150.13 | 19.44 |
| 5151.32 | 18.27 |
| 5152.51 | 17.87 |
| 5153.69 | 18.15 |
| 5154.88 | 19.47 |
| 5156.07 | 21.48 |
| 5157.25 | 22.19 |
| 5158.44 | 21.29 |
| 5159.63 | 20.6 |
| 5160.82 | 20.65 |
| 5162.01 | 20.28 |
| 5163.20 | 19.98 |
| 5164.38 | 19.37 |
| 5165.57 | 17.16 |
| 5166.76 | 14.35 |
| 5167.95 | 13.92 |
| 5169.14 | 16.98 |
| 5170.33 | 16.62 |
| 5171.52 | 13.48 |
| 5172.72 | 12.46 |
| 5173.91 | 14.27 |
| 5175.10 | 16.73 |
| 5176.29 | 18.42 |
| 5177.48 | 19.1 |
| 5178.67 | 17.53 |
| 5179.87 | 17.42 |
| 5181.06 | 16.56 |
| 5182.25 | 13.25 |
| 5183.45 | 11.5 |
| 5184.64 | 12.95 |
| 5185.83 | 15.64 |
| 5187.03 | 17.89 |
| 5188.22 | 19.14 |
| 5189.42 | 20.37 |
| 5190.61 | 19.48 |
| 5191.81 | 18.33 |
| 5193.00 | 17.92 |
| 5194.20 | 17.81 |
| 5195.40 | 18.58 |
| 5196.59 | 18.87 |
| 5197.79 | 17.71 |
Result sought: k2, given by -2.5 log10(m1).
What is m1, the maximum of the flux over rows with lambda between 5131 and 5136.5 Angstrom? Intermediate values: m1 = 19.73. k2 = -3.24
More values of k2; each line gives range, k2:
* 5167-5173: -3.07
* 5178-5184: -3.11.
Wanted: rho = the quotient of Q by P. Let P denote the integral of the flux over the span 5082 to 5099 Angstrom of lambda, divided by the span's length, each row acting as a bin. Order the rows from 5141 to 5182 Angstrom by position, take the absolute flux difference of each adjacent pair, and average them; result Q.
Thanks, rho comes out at 0.06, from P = 19.8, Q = 1.10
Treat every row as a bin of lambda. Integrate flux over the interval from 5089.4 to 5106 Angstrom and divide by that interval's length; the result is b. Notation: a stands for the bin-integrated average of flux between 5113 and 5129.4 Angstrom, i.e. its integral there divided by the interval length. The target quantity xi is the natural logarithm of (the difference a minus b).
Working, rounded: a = 19.6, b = 19.6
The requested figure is -3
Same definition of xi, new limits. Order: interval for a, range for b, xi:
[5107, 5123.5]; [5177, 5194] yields 1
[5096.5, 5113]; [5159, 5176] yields 1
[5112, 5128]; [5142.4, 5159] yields -1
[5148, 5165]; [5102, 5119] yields -2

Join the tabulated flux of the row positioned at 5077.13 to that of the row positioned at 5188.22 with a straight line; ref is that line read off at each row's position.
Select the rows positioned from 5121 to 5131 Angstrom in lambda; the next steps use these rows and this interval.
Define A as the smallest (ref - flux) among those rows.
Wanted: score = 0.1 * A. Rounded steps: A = -1.0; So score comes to -0.104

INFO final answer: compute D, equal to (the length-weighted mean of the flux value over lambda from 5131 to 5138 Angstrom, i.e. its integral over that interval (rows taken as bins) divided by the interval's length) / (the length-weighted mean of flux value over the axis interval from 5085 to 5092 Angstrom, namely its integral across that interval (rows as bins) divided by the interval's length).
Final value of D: 0.93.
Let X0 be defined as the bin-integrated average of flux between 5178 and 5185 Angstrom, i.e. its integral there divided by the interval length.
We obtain 15.0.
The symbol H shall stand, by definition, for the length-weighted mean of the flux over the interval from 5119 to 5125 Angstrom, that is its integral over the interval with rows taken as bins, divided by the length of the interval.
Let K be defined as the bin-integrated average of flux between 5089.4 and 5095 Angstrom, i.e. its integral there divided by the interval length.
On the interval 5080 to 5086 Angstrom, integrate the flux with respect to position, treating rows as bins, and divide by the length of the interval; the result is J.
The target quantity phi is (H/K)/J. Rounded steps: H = 19.6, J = 19.5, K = 19.9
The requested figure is 0.0507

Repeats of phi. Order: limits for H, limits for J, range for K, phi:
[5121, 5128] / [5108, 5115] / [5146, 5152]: 0.0508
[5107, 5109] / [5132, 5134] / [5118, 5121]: 0.0511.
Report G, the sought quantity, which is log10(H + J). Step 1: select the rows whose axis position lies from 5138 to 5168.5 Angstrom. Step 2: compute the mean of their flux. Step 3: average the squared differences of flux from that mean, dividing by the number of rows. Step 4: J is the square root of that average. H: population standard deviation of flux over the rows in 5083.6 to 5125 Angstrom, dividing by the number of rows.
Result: 0.41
